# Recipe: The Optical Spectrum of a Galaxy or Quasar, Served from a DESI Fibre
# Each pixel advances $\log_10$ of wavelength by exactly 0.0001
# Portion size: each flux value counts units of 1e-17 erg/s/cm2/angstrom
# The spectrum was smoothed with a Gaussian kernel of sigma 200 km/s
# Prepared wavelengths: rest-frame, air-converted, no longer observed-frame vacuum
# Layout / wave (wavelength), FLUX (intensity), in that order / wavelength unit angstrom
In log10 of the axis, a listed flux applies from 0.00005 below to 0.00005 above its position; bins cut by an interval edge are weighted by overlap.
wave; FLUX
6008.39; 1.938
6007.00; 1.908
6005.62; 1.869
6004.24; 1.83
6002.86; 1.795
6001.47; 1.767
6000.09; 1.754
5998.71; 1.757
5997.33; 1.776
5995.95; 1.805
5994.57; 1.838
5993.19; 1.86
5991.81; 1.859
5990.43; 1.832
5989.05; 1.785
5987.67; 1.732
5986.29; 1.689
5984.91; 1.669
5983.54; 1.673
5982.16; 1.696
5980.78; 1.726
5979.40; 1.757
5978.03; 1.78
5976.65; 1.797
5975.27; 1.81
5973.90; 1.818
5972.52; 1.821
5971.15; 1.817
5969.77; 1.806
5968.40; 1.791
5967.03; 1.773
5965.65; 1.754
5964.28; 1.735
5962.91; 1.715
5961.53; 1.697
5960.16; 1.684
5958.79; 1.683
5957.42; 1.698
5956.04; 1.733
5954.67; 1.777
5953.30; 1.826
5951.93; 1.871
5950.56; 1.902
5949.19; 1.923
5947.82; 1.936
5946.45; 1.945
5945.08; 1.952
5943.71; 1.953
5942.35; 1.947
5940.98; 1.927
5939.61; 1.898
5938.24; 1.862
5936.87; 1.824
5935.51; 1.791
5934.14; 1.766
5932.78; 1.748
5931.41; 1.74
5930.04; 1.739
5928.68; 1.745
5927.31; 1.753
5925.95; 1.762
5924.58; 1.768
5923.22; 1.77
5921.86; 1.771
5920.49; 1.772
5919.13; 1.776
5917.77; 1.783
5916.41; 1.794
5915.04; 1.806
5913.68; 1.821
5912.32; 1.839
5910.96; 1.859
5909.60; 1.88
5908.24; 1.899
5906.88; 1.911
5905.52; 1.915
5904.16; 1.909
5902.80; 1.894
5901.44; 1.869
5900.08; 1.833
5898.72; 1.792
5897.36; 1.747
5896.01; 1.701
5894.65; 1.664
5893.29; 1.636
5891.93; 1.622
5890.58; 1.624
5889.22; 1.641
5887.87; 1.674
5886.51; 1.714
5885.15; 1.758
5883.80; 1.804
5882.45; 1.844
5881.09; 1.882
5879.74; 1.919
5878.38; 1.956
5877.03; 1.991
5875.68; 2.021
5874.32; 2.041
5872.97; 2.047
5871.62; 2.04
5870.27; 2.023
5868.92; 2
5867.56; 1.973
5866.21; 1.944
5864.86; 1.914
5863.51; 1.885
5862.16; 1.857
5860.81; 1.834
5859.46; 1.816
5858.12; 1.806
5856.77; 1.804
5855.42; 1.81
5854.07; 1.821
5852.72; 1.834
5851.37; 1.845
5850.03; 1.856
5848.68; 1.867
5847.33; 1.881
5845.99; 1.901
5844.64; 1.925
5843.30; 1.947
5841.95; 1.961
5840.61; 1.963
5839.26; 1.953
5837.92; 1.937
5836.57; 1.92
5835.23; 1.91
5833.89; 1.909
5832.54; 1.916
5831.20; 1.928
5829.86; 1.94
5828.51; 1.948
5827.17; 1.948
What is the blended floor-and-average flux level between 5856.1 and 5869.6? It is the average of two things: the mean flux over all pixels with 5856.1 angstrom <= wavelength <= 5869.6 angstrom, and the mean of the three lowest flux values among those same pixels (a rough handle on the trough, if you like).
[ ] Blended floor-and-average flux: 1.85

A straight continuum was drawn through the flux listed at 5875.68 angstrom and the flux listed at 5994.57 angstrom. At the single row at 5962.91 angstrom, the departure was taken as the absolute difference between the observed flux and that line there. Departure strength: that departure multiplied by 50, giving 9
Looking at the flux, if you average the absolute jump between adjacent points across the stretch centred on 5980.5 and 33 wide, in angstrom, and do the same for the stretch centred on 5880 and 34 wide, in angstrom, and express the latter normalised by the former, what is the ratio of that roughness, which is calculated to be 1.32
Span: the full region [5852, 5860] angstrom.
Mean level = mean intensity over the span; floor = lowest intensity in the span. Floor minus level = -0.011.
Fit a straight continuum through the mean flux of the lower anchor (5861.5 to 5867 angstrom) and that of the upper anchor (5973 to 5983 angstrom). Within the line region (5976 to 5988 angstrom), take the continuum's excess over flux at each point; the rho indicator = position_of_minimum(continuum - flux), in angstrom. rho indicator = 5976.65 angstrom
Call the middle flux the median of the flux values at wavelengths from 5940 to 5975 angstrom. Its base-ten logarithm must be 0.259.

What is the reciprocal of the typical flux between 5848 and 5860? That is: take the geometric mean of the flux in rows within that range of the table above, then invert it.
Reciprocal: 0.547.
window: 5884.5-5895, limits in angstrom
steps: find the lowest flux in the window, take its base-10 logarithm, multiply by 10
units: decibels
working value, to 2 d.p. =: 2.10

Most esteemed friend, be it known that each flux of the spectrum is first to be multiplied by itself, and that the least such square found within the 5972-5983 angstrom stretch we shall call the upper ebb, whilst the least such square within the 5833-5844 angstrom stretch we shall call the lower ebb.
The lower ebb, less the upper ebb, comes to 0.77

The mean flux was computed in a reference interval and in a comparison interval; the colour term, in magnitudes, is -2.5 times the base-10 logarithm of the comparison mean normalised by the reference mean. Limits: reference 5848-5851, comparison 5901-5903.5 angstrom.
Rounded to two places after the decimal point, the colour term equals -0.01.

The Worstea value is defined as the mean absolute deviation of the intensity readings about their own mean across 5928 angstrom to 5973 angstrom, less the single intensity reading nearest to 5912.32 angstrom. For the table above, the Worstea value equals -1.76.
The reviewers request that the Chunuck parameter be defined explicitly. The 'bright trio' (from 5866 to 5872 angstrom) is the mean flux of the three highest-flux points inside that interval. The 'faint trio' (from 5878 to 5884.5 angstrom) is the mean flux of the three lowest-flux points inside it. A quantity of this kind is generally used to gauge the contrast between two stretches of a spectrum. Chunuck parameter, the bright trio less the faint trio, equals 0.18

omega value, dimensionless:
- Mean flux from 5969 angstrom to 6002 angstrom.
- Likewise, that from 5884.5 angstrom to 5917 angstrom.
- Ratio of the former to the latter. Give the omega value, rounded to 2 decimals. 1.00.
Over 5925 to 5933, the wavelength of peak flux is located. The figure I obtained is 5925.95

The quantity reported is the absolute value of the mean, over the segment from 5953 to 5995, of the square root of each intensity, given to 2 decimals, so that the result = 1.33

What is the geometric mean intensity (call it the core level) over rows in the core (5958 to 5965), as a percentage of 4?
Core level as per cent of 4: 43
